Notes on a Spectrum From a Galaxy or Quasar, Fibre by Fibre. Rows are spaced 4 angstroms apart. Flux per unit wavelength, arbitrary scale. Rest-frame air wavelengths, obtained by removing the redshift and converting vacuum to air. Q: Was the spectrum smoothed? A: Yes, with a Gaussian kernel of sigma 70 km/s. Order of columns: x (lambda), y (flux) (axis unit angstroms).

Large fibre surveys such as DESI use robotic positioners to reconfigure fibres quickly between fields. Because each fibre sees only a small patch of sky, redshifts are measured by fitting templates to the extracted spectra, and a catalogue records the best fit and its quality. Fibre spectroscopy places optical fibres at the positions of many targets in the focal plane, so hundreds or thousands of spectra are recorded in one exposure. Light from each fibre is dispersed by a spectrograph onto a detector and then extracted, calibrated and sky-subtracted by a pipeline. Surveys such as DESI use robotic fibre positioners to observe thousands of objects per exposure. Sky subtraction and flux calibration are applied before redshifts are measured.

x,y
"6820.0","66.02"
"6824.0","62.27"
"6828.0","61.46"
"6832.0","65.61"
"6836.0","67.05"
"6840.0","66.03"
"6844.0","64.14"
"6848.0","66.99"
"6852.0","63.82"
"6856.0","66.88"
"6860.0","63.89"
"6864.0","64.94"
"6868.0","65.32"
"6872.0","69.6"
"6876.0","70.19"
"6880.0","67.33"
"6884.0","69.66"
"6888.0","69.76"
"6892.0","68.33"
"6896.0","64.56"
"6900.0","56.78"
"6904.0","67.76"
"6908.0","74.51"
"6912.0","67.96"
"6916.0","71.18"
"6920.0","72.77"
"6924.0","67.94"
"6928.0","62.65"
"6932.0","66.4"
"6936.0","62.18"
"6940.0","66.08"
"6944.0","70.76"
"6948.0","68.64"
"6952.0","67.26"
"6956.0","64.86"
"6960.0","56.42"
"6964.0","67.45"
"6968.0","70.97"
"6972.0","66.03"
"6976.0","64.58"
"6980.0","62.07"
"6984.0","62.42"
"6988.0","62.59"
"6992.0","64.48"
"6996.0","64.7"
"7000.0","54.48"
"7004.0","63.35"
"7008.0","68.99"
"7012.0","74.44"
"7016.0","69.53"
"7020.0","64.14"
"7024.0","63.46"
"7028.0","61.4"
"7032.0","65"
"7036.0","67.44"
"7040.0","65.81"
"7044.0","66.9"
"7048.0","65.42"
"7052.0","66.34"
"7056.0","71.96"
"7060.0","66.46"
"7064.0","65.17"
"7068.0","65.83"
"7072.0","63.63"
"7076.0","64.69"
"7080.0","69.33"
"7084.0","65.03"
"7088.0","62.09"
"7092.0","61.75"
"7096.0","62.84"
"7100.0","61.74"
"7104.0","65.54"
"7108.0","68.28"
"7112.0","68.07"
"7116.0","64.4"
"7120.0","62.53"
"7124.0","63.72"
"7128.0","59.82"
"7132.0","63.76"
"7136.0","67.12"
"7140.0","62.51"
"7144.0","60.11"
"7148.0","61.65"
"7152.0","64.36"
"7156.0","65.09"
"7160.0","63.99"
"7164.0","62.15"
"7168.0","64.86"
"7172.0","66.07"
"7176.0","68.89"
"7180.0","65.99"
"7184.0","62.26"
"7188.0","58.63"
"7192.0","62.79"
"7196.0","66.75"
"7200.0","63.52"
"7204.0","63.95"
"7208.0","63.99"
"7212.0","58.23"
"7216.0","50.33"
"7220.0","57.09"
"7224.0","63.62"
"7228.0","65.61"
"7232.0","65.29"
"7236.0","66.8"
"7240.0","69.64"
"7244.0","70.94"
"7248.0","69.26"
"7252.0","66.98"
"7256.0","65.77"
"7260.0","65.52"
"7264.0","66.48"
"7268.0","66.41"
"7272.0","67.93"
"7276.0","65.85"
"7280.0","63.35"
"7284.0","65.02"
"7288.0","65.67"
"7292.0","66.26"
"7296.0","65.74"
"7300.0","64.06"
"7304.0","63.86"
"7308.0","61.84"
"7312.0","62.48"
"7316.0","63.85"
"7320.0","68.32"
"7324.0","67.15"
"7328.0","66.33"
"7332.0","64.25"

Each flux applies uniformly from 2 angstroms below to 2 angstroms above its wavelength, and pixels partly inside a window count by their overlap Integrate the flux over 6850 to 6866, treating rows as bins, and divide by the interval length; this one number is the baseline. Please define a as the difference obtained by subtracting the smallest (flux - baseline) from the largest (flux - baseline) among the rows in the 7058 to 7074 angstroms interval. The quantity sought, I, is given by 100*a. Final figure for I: 283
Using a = 3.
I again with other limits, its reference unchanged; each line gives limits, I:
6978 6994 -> 241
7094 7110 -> 654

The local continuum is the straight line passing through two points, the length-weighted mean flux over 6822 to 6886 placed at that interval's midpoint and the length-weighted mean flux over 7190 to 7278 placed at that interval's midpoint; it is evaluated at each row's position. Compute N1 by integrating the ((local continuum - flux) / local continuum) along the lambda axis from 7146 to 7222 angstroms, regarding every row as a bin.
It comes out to 2.6 angstroms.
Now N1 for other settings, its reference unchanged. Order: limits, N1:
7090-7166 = 1.6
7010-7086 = -1.3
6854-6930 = -1.9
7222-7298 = -2.2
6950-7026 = 0.7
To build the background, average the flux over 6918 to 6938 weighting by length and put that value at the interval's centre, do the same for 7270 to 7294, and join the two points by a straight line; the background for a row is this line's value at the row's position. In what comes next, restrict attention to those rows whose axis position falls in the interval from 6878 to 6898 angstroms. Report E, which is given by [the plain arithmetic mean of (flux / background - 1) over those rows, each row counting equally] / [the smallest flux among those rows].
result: 0.0003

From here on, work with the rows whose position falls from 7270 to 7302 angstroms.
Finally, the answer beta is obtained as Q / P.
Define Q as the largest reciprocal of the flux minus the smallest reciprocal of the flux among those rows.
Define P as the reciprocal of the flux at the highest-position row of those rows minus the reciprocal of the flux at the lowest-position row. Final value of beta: 1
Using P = 0.0009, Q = 0.0011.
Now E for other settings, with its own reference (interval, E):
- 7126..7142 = -0.0007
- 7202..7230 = -0.0016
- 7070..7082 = 0.0000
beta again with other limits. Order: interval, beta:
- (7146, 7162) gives -1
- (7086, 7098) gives -1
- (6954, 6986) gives 6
